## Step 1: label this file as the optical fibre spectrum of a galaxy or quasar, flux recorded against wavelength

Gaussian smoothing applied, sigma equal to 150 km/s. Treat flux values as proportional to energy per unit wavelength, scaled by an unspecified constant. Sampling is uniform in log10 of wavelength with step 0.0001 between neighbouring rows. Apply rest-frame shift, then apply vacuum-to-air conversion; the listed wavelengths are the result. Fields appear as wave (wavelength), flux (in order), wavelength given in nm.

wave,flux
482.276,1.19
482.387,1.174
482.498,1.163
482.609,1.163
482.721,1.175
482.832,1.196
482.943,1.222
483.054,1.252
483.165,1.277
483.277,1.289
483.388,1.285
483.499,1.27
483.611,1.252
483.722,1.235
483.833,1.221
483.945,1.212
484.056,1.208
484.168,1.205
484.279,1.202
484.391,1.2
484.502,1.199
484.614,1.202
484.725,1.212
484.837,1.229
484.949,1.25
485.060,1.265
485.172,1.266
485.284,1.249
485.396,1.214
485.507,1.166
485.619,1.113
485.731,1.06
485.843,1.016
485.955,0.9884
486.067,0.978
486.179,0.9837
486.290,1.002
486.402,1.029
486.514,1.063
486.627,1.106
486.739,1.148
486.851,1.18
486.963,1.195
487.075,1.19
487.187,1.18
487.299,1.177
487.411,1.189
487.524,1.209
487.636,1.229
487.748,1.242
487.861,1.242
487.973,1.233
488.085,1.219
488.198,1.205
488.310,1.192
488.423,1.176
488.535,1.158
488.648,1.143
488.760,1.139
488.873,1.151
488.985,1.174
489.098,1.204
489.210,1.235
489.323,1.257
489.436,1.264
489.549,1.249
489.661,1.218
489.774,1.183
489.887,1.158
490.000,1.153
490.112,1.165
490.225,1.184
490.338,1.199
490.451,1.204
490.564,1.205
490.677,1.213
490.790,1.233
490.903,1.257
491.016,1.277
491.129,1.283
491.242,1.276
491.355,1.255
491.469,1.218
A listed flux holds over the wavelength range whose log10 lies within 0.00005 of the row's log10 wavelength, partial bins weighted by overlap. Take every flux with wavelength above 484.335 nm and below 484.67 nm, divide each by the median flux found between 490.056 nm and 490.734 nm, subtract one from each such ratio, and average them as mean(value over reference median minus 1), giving 0.00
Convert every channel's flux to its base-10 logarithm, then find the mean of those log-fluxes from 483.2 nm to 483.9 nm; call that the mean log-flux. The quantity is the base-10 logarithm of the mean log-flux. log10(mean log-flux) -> -1.00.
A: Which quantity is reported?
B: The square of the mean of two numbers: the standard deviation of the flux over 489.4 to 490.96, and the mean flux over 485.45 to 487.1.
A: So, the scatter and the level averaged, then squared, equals 0.31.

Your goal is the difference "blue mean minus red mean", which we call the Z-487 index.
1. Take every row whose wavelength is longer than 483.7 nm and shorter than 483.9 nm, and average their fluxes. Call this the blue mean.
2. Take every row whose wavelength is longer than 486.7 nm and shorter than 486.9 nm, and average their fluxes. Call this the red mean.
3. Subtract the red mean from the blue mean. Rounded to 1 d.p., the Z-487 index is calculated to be 0.1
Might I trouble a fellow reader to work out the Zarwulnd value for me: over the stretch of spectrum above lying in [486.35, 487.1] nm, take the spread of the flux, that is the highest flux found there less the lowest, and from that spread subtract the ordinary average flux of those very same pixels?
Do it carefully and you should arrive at -0.96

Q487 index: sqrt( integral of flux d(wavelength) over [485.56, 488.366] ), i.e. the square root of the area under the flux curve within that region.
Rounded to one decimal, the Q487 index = 1.8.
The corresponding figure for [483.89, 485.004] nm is 1.2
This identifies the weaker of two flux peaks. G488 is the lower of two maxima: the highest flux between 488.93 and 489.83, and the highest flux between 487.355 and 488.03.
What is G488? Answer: 1.242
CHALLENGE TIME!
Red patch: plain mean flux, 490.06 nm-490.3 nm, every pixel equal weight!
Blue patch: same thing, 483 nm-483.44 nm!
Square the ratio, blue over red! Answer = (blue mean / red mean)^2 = 1.18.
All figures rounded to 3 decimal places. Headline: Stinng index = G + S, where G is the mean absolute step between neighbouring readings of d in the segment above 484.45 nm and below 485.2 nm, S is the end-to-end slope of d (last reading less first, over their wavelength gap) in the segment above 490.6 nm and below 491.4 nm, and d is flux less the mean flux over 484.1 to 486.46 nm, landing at 0.073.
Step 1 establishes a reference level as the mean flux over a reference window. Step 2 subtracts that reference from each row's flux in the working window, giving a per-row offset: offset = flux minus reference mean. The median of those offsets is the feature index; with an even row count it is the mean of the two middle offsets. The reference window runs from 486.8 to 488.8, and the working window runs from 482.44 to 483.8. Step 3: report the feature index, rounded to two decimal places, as 0.05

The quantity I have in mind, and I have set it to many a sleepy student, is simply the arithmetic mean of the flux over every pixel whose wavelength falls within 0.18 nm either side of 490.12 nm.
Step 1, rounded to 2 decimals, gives 1.17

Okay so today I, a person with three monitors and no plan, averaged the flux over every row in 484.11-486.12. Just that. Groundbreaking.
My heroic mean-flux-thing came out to 1.17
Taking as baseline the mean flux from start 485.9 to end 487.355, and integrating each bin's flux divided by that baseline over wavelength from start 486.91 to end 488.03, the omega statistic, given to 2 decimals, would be 1.24 nm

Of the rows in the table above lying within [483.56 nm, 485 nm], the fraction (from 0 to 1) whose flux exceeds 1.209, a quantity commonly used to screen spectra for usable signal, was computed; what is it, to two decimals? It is 0.54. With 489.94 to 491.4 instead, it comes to 0.54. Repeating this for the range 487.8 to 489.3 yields 0.31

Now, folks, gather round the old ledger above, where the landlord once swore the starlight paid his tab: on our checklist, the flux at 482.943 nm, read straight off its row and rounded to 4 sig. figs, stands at 1.222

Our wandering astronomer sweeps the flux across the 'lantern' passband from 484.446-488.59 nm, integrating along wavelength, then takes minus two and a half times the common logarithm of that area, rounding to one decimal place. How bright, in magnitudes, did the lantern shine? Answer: -1.7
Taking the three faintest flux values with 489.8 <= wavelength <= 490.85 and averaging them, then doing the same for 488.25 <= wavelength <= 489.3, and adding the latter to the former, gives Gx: 2.30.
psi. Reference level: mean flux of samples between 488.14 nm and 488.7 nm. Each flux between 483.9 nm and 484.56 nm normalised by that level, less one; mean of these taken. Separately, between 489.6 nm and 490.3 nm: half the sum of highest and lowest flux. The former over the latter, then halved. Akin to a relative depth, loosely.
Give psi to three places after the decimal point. 0.011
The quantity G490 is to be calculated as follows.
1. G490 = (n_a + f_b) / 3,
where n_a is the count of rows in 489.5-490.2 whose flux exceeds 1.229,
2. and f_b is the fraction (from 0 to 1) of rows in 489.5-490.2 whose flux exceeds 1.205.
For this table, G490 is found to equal 0.44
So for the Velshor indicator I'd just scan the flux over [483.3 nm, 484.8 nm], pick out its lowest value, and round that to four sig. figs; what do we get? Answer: 1.199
